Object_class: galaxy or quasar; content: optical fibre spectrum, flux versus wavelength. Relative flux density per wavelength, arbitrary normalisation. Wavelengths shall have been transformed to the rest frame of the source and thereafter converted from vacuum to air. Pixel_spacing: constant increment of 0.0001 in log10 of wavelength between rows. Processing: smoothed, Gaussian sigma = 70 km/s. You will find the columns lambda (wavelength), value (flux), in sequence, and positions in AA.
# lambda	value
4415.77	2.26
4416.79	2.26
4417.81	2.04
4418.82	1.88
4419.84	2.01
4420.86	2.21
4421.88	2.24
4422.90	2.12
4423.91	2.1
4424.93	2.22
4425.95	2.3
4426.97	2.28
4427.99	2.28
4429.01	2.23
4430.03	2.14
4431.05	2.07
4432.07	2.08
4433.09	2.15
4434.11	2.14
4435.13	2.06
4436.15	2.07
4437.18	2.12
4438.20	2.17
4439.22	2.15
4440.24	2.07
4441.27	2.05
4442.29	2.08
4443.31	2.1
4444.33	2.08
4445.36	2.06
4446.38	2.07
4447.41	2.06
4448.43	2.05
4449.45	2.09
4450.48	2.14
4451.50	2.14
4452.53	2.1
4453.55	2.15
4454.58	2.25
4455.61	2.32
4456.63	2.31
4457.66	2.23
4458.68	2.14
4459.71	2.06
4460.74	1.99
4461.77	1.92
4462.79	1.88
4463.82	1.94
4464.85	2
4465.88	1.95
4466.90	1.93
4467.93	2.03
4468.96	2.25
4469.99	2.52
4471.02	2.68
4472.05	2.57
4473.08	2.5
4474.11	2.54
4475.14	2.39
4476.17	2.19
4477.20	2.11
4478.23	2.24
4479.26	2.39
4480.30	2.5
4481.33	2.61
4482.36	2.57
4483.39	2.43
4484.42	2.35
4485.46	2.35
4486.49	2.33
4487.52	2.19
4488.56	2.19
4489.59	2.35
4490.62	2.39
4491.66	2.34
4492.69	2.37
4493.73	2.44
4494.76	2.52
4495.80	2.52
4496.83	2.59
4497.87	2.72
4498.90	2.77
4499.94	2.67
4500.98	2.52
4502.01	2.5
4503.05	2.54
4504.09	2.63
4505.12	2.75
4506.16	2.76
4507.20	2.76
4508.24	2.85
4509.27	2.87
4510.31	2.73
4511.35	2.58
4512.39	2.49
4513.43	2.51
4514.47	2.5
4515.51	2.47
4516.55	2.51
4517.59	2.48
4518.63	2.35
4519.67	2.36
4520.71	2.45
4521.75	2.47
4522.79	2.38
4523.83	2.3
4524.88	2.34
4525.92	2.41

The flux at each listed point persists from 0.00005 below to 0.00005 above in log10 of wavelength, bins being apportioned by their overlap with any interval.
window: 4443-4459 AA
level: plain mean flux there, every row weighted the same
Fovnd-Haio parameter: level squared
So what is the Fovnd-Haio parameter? 4.6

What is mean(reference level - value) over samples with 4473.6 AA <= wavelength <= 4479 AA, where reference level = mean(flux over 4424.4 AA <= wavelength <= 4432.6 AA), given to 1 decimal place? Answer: -0.1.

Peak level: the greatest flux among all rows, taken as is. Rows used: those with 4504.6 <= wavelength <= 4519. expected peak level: 2.87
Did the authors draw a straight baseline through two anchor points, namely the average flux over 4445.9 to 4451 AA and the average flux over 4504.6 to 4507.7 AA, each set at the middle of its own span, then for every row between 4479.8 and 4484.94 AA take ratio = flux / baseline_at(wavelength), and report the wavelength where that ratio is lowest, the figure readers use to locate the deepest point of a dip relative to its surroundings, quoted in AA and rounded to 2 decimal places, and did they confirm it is 4484.42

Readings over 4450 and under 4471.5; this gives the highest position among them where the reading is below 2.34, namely 4468.96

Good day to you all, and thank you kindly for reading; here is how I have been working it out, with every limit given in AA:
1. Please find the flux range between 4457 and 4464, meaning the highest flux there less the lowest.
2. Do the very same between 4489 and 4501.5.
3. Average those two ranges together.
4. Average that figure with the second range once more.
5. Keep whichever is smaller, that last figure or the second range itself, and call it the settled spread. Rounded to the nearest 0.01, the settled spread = 0.41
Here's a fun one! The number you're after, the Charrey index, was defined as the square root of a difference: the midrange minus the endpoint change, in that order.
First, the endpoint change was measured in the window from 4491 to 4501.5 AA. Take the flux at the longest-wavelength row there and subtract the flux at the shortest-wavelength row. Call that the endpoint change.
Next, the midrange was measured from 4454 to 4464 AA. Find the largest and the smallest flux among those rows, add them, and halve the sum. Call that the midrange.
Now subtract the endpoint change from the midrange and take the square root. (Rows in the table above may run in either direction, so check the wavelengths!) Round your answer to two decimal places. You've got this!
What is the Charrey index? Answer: 1.39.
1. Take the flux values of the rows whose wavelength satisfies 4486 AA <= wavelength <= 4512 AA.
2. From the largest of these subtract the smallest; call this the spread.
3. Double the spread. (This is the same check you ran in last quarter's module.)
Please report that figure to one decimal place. 1.4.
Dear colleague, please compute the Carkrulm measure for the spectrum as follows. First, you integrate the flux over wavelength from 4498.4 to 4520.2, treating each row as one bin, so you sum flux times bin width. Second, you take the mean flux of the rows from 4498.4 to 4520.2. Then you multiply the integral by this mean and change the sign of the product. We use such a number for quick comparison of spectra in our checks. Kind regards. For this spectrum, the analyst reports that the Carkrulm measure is -147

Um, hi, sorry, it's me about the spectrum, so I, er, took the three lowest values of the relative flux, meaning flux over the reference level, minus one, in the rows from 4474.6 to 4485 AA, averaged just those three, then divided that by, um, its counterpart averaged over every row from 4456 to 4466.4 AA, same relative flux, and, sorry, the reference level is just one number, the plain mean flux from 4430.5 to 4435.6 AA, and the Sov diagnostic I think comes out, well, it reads -1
